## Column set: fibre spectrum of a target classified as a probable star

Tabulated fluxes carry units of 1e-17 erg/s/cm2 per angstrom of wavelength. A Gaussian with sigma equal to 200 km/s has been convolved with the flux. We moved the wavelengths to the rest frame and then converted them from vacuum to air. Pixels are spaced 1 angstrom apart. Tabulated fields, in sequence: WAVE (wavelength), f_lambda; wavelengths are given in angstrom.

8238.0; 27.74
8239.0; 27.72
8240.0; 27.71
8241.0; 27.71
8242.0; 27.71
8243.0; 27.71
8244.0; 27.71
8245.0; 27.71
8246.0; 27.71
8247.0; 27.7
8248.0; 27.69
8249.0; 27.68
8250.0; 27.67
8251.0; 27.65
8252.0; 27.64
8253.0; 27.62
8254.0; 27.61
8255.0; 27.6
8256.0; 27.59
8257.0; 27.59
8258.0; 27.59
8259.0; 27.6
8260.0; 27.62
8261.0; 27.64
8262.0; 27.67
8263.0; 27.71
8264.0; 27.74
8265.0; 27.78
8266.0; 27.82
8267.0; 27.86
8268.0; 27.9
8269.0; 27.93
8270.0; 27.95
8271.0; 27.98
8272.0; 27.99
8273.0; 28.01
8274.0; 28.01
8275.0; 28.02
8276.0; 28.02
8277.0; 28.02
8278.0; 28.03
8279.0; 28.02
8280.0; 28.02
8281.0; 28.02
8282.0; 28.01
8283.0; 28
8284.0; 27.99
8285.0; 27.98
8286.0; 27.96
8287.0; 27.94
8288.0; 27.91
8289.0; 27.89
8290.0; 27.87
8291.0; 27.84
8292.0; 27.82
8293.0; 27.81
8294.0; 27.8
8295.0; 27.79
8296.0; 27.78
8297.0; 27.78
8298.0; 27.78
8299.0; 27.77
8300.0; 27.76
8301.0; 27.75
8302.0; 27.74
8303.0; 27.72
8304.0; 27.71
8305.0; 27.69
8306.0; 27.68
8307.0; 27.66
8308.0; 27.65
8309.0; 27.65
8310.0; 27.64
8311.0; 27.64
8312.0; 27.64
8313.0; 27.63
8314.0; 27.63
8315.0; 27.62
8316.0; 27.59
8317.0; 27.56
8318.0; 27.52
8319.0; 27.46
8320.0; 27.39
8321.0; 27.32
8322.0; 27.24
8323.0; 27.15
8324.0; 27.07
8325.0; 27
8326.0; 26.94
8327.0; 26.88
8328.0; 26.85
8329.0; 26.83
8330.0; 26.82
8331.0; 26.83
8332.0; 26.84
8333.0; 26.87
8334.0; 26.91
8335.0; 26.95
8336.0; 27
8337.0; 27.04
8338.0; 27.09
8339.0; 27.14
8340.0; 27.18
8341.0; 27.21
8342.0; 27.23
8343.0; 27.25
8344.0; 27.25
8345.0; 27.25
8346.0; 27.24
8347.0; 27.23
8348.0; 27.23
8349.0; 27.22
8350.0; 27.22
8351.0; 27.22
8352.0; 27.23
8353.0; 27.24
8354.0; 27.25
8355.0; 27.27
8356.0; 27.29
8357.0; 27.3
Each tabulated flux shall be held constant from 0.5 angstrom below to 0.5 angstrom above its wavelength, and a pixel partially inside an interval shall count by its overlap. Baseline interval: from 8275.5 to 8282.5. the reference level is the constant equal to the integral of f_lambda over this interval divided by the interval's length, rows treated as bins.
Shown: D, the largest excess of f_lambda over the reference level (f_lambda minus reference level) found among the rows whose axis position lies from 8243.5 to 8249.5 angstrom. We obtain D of -0.3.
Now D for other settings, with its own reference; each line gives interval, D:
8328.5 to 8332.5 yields -1.2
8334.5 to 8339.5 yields -0.9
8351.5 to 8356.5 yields -0.7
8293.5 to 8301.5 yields -0.2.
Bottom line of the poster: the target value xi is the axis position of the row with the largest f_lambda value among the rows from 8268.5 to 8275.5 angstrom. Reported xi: 8275.0 angstrom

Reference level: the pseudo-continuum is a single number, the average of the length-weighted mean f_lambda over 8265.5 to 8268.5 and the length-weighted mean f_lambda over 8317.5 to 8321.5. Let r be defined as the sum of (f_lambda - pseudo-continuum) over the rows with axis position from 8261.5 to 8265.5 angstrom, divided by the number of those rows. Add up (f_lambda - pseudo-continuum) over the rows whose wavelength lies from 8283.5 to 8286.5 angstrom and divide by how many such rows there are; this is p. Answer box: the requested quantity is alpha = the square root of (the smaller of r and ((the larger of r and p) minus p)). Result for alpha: 0.00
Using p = 0.3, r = 0.08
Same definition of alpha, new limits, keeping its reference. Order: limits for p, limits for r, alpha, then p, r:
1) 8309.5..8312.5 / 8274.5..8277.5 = 0.62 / 0.0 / 0.38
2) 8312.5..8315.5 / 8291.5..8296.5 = 0.40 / 0.0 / 0.16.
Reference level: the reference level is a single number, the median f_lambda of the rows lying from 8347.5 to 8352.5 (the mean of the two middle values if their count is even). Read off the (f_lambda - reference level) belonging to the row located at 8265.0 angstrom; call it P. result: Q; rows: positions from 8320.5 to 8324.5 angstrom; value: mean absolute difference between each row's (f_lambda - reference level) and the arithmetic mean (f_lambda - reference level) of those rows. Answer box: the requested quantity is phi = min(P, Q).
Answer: 0.085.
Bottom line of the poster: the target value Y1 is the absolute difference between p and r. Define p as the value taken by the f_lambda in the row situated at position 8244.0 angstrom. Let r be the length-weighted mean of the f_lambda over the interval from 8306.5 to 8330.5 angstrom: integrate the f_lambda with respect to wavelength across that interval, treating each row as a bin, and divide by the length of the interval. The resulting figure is 0.36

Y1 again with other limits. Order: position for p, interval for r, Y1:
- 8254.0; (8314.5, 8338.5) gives 0.49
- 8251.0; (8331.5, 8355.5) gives 0.50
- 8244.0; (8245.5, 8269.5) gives 0.02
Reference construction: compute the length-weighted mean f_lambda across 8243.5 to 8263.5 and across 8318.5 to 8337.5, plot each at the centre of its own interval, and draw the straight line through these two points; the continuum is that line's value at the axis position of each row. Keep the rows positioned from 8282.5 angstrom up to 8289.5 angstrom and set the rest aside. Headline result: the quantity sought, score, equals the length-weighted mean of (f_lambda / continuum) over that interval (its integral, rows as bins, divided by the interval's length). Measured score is 1.021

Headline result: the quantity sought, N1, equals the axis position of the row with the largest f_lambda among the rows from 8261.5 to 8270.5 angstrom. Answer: 8270.0 angstrom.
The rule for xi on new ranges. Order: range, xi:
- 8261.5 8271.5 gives 8271.0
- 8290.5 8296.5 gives 8291.0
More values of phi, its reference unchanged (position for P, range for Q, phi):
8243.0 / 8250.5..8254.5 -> 0.015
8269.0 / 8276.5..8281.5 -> 0.003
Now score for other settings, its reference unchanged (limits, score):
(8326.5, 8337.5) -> 0.997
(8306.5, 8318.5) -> 1.017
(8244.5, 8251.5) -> 1.000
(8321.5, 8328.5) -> 0.999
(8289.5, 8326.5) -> 1.015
